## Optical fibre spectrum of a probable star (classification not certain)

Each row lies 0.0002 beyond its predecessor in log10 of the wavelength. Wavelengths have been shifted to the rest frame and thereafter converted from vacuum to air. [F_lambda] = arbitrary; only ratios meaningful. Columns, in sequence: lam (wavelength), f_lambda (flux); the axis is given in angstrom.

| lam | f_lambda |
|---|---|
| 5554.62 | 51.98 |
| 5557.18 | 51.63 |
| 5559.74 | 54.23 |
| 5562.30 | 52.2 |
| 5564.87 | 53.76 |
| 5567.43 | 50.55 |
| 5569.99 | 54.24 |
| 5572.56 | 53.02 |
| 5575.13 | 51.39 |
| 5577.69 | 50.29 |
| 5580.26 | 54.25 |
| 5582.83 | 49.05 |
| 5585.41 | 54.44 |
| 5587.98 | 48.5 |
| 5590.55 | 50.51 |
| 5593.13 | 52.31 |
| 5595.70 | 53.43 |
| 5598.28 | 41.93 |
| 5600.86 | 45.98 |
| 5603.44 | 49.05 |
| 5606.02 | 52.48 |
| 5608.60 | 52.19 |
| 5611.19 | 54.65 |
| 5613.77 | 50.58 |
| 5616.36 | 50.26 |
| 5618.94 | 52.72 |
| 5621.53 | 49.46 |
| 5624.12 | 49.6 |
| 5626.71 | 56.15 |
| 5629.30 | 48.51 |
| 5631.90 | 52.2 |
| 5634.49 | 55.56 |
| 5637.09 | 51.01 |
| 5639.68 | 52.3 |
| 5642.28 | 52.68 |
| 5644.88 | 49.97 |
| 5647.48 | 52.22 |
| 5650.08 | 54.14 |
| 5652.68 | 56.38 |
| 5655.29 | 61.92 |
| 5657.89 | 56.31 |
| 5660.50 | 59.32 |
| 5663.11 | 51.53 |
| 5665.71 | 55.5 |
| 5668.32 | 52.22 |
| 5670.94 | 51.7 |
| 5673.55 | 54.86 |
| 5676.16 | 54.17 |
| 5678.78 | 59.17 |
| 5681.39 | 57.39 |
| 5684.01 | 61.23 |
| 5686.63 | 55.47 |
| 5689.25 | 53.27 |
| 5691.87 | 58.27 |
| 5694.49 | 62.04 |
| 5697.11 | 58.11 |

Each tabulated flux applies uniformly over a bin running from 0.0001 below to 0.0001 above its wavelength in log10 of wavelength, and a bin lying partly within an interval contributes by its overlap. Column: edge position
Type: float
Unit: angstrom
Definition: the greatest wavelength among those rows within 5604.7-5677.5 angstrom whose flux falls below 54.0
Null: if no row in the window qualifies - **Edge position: 5670.94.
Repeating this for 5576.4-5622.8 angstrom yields 5621.53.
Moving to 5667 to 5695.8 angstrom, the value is 5689.25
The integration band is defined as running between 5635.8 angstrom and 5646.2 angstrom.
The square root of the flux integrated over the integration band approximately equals 23.1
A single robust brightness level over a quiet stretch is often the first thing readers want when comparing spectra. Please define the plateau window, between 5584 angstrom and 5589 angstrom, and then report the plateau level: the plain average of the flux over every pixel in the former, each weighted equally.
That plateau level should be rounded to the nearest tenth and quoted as 51.5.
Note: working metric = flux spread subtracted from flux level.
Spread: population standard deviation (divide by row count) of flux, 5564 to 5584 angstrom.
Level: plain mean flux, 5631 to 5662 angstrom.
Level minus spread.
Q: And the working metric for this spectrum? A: 52.6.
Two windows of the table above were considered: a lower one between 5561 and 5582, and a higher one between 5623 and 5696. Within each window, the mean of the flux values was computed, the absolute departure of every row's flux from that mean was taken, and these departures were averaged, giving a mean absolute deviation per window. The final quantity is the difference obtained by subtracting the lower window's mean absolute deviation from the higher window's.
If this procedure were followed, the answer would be 1.6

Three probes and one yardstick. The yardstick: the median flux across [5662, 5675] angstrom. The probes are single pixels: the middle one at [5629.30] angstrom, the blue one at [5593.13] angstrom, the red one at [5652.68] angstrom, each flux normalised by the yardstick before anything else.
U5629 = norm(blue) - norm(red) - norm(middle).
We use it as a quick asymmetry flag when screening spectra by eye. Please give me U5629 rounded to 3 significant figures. -1.01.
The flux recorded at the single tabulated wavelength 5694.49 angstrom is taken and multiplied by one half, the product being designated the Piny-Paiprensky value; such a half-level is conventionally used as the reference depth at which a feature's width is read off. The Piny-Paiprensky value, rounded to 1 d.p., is 31.0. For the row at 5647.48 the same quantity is 26.1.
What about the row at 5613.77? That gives 25.3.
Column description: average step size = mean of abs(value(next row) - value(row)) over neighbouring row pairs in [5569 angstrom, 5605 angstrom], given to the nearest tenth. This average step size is 3.7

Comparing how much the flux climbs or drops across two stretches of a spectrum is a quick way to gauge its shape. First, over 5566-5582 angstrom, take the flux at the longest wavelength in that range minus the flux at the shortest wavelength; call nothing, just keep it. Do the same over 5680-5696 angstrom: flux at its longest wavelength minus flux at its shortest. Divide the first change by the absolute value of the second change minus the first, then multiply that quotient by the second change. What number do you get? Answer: 18.1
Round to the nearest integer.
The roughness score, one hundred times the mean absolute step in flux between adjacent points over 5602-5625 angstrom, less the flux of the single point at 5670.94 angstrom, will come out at 154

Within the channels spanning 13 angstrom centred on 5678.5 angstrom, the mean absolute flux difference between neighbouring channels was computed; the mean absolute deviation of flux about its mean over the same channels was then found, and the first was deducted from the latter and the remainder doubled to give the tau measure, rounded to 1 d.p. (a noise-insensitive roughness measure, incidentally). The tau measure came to -1.1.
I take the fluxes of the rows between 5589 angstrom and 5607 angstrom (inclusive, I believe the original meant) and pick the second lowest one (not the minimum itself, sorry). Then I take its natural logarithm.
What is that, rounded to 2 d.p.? 3.83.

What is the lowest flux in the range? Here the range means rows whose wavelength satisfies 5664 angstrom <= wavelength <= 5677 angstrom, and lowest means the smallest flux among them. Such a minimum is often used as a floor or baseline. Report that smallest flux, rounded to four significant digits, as 51.70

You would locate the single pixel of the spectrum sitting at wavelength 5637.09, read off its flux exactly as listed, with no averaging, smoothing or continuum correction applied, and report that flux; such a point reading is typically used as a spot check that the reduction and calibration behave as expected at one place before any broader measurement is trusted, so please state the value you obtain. 51.01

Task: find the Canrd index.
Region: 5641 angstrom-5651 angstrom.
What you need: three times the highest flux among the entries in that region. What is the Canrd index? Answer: 162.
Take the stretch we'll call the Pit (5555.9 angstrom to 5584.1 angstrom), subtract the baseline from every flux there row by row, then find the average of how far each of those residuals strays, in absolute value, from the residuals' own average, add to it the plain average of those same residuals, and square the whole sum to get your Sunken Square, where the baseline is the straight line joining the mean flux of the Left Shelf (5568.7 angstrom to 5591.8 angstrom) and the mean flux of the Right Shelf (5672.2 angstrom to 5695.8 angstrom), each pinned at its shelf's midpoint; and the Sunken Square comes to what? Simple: 7.1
